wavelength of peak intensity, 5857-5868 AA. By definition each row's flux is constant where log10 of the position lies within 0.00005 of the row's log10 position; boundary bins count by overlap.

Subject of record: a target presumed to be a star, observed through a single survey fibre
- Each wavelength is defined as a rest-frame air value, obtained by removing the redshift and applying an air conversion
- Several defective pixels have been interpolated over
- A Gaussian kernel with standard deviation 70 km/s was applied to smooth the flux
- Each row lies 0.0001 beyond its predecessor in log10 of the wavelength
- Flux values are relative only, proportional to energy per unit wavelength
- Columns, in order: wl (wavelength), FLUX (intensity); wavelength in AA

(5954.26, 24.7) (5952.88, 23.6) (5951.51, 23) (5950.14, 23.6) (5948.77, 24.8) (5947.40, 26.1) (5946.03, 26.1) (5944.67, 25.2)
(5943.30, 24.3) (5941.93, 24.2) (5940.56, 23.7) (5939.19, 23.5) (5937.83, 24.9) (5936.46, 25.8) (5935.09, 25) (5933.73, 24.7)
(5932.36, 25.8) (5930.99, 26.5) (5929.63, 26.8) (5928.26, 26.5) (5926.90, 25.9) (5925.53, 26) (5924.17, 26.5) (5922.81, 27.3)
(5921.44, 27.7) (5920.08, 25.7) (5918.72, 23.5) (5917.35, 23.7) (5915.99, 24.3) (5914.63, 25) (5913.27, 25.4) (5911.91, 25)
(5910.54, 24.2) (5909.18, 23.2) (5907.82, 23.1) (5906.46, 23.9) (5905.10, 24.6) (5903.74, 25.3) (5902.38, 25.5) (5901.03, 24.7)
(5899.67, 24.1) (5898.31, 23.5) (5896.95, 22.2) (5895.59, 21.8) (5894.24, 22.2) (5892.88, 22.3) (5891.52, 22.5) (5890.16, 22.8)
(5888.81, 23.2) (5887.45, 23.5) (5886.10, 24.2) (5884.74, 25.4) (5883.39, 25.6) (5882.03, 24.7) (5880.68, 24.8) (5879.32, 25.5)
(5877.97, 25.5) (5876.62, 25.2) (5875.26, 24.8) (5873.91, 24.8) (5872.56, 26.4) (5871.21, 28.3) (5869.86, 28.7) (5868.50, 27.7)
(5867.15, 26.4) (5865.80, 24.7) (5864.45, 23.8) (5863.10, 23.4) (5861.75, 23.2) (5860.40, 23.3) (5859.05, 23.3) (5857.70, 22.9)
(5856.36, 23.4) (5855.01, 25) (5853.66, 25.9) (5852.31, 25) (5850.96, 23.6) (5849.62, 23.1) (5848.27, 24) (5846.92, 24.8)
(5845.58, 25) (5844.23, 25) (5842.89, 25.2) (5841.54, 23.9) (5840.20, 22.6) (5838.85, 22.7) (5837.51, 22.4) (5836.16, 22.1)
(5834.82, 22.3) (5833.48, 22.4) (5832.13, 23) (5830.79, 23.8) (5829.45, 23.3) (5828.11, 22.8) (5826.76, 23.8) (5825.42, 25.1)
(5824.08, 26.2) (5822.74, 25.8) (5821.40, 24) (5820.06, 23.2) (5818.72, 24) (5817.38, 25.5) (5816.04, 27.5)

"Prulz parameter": 5867.15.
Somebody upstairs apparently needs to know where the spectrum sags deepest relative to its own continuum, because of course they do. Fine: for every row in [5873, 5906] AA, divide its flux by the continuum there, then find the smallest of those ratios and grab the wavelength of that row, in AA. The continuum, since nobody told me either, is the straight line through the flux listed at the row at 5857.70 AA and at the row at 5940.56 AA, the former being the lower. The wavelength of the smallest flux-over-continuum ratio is 5895.59 AA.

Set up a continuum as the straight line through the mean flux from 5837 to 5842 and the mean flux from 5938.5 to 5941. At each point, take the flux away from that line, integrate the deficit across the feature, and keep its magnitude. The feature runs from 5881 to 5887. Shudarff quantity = 10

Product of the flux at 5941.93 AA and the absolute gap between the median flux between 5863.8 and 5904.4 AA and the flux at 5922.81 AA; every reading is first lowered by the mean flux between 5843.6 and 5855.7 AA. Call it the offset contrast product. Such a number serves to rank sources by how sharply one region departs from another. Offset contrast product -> -1.0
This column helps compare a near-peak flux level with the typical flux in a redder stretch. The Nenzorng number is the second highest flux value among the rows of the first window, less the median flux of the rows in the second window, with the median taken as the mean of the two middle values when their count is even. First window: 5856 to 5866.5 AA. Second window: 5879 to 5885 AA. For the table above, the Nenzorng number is -1.6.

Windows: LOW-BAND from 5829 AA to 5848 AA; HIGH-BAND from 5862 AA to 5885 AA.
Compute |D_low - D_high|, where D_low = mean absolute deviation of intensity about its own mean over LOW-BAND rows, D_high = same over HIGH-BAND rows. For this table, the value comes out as 0.11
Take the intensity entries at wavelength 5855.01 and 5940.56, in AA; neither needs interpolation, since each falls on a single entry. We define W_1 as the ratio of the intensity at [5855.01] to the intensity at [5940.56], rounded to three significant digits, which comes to 1.05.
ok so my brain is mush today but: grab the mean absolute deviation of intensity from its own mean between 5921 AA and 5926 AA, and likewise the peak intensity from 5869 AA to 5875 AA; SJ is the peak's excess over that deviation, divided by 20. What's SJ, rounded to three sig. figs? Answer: 1.40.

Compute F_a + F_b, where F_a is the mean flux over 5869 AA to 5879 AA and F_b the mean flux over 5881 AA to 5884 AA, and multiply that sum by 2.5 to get 128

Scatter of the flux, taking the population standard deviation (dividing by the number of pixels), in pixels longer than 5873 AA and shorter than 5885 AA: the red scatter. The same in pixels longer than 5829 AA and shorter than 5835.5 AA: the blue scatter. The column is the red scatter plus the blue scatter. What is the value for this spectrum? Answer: 0.9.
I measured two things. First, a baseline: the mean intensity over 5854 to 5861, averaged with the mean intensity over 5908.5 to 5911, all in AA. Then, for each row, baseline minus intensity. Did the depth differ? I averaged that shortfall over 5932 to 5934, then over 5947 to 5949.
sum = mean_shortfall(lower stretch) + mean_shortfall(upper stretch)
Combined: -3.4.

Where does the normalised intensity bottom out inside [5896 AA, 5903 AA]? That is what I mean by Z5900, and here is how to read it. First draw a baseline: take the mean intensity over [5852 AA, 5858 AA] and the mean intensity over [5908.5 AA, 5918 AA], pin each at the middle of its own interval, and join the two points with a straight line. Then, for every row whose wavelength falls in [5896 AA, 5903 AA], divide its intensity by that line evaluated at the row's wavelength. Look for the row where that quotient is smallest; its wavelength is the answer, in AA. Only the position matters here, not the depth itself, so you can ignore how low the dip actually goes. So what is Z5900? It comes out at 5896.95 AA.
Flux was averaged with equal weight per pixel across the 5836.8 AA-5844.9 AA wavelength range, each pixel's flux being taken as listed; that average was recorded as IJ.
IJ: 23.6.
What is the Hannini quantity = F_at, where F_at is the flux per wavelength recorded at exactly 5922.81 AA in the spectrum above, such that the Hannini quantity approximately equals 27.3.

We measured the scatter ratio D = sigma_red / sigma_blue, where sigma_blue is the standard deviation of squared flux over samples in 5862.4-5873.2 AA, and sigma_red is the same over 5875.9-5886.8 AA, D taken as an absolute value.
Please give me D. 0.23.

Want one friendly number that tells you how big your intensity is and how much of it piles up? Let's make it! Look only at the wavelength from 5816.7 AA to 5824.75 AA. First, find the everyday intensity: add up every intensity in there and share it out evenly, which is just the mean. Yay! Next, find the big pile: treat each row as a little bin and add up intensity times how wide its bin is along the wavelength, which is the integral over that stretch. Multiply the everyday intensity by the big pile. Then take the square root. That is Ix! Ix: 70.3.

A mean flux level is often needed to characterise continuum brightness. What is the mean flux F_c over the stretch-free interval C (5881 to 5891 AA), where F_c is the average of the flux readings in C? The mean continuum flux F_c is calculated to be 24.2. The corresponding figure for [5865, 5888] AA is 25.7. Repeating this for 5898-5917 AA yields 24.4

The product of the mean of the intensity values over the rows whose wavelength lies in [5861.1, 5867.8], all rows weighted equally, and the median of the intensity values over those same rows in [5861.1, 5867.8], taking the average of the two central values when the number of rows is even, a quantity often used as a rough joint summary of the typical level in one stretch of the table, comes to 578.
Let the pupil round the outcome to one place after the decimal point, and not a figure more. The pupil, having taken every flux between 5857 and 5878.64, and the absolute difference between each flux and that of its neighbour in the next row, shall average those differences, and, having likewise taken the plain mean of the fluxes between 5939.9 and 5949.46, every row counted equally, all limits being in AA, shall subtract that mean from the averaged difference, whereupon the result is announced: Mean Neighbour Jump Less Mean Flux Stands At -24.2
